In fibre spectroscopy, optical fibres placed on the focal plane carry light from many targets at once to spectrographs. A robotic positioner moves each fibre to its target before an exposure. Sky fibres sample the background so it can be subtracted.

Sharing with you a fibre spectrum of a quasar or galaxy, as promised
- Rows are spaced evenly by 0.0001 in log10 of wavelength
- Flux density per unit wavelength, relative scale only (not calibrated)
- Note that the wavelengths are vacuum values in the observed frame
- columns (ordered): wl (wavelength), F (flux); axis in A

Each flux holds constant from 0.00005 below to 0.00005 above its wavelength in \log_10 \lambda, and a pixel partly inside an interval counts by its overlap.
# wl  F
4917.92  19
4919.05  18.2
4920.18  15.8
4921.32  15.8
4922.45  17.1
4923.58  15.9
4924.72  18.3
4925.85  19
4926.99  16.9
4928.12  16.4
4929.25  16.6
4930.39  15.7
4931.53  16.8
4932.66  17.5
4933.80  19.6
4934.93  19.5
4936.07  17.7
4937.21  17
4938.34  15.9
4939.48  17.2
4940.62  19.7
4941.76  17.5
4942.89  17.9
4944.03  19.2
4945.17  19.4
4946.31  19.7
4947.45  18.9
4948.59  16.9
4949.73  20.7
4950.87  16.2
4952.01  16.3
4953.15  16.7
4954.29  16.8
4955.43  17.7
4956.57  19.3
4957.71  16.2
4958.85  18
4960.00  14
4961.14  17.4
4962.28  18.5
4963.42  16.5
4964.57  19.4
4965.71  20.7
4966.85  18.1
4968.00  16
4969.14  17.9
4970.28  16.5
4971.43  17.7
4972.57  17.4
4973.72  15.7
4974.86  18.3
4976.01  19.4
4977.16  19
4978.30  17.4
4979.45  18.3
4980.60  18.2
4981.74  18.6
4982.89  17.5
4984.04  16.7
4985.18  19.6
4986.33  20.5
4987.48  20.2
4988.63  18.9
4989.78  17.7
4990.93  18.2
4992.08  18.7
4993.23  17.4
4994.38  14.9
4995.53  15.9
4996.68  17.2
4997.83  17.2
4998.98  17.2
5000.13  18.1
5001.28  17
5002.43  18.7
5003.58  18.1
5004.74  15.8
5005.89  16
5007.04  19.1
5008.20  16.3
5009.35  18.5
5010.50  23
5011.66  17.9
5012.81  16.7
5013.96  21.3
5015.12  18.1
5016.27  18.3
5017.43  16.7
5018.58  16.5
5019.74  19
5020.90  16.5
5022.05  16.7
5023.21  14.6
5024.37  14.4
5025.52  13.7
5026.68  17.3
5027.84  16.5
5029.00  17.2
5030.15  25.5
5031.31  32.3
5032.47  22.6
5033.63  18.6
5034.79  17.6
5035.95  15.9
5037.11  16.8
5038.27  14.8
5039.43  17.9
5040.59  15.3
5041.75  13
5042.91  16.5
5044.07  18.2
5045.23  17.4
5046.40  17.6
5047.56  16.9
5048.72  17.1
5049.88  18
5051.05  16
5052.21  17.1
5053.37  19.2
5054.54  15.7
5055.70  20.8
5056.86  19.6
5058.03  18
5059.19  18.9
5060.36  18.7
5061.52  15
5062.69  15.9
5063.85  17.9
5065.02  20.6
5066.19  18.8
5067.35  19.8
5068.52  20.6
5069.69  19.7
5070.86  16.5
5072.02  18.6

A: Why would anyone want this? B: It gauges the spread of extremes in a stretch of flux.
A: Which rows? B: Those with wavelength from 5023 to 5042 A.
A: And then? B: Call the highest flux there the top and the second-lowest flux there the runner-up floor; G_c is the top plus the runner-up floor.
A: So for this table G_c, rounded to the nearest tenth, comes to 46.0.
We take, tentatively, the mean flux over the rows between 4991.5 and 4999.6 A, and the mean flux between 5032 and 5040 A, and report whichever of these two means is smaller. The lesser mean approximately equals 16.9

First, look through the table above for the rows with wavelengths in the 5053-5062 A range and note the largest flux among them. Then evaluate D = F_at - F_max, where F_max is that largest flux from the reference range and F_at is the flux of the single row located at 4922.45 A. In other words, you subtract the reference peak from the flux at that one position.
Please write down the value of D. -3.7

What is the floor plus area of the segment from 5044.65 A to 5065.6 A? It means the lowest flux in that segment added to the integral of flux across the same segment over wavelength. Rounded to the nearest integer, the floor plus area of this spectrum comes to 388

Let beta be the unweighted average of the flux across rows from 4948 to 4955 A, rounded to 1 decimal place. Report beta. 17.3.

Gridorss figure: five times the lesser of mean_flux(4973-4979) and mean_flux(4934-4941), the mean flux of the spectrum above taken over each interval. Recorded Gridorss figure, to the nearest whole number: 89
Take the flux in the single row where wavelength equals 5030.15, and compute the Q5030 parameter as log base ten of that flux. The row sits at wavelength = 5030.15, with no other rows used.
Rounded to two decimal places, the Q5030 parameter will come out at 1.41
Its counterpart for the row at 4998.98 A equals 1.24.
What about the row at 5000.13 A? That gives 1.26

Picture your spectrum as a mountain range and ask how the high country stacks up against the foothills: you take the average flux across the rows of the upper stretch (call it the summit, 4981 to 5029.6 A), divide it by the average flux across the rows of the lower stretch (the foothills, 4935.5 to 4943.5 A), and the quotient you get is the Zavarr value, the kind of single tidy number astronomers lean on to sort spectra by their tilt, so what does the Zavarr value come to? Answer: 1.00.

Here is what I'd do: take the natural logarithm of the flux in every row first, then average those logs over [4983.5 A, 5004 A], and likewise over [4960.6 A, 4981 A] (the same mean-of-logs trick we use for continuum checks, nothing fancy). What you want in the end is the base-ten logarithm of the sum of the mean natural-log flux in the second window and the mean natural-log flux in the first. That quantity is 0.7608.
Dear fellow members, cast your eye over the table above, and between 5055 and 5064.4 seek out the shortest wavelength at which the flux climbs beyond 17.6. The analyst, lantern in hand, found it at 5055.70 A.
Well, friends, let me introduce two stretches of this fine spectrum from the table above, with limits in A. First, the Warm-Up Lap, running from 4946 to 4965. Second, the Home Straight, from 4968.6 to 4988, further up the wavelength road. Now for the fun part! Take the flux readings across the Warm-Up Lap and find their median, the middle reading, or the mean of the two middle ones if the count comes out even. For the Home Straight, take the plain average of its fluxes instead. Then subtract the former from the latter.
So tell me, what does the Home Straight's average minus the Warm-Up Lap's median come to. 0.77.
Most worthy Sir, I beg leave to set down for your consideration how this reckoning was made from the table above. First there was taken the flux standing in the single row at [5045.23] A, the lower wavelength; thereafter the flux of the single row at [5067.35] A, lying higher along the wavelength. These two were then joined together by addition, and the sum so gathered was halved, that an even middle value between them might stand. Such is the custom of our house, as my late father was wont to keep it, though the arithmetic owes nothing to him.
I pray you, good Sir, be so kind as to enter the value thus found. 18.6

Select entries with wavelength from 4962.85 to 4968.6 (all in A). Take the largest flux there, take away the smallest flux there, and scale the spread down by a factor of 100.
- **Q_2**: 0.047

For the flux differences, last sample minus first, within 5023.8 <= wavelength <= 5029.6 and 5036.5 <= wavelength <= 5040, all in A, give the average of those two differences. 2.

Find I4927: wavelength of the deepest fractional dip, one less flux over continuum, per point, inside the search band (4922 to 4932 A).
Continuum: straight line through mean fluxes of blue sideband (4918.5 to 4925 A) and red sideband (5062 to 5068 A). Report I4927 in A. 4930.39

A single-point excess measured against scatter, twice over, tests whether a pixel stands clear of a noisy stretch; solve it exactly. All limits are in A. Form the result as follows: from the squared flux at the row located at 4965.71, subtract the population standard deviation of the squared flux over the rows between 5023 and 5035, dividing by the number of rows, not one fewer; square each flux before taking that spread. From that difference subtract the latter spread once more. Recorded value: -59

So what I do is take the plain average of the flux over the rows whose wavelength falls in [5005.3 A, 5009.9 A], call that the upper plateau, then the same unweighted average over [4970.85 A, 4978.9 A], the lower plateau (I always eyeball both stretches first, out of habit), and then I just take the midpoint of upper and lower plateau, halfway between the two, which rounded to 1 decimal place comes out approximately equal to 17.7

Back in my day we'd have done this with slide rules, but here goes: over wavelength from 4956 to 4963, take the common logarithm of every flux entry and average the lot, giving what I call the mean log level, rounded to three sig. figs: 1.23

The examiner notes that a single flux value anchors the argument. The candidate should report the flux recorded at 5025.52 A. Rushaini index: 13.7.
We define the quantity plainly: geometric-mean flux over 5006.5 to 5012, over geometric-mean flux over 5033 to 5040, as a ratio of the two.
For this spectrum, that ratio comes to 1.12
